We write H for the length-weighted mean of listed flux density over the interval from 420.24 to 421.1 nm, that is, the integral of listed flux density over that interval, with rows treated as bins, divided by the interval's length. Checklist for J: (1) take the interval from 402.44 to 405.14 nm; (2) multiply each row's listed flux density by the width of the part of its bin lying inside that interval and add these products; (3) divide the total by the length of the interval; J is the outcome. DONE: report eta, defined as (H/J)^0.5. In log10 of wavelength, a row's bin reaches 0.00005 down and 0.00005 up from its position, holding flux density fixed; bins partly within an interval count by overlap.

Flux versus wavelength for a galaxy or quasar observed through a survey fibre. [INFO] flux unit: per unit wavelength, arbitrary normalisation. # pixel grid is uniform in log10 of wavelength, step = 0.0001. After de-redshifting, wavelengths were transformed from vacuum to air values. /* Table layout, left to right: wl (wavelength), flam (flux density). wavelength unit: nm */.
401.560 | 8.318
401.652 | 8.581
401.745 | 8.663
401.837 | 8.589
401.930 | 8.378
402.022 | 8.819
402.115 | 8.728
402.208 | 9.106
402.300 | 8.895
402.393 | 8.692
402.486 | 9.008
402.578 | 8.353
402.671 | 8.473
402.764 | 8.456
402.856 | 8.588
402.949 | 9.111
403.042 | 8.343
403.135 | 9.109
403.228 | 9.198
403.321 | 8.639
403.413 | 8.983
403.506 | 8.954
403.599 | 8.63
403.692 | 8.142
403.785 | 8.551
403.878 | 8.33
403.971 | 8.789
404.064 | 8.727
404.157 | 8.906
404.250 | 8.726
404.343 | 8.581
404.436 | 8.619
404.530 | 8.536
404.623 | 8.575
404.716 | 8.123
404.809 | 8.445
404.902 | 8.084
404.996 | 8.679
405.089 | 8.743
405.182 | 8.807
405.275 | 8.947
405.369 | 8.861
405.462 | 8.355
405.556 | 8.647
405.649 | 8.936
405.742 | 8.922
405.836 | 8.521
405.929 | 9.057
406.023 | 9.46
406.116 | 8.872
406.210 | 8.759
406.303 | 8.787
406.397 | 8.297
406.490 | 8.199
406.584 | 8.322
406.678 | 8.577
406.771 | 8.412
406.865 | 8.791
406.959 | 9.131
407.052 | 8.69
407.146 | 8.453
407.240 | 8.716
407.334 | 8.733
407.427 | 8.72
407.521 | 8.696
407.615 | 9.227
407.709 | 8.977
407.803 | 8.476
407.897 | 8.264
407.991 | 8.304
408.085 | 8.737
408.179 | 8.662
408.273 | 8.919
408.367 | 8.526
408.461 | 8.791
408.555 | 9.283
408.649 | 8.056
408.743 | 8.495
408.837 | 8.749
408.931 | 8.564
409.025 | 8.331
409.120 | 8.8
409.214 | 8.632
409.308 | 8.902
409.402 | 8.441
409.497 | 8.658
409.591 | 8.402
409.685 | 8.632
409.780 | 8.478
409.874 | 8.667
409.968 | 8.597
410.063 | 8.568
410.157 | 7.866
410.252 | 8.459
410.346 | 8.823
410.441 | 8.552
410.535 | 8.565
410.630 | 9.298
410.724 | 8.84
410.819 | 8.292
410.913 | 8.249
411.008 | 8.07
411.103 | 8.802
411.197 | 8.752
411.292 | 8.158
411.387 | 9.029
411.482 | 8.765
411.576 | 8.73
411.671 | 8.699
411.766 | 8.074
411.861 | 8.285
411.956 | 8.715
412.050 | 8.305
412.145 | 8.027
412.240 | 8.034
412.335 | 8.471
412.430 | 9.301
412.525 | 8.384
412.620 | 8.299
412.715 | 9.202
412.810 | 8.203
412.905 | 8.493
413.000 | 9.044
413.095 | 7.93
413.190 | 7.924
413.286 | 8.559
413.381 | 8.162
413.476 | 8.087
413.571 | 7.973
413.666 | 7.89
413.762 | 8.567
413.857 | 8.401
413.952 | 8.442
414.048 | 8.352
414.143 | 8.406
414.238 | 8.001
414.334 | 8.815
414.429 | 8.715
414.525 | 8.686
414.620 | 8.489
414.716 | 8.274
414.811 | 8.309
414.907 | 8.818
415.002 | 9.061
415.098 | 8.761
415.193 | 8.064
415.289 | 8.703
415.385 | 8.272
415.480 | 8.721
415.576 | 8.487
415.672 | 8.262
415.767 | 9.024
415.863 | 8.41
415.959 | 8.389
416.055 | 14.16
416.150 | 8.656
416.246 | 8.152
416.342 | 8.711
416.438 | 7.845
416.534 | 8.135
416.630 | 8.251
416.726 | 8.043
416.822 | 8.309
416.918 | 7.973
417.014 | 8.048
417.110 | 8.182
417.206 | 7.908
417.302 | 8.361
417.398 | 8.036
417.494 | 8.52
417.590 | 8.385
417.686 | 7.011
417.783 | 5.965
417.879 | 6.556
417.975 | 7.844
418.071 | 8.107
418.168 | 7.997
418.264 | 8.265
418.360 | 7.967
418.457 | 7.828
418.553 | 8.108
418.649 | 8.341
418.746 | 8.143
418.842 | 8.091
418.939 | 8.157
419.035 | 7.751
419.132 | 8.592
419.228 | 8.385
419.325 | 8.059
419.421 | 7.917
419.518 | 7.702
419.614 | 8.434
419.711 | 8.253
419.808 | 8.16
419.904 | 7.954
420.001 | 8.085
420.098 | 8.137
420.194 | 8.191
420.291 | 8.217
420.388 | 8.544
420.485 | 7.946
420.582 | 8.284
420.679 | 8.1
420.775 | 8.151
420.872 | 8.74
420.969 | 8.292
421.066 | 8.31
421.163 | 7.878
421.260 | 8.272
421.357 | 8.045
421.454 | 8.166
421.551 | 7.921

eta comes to 0.98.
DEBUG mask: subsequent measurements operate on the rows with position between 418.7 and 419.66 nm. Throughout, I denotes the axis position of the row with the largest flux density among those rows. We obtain 419.132 nm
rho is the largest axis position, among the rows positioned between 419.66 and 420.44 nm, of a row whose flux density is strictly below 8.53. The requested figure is 420.291 nm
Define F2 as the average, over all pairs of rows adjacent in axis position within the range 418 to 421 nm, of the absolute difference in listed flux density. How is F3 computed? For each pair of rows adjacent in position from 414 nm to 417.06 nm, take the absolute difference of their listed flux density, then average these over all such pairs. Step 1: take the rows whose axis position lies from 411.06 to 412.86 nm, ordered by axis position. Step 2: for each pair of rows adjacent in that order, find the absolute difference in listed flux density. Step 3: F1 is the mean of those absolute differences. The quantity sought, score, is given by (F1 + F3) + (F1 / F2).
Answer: 2.8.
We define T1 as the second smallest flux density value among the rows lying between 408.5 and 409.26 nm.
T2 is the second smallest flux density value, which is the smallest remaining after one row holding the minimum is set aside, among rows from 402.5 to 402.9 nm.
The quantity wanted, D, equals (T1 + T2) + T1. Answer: 25.1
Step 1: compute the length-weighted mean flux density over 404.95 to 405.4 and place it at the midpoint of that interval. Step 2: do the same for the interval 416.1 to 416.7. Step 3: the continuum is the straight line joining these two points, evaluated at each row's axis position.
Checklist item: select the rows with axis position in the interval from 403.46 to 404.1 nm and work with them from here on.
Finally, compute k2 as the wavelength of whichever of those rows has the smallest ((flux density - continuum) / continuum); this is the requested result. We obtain 403.692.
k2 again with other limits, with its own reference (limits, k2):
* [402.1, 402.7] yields 402.578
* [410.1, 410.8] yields 410.157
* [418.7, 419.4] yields 419.035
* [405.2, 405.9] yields 405.462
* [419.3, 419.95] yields 419.518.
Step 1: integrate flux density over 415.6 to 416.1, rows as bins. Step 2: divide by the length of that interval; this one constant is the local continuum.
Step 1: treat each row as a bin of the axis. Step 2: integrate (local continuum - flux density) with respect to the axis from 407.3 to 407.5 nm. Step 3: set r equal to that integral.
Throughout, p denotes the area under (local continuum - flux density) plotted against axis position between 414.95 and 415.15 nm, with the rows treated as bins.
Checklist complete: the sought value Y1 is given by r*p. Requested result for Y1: 0.023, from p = 0.14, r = 0.17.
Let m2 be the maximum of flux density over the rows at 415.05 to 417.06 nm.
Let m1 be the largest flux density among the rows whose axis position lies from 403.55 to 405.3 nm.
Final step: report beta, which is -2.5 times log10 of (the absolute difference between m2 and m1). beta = -1.8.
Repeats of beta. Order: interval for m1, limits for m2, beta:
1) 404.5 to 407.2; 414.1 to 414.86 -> 0.5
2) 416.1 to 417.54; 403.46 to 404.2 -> 1.5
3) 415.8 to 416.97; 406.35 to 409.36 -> -1.7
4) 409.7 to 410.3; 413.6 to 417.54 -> -1.8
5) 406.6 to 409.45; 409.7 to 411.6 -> 4.6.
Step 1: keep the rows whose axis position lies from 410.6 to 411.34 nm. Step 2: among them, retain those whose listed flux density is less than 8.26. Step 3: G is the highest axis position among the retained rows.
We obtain 411.292 nm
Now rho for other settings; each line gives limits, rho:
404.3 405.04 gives 404.902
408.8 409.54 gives 409.402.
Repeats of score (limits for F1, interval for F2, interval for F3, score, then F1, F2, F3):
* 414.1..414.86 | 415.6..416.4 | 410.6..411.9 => 0.7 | 0.26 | 1.96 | 0.36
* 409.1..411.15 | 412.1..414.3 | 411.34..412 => 1.4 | 0.32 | 0.40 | 0.27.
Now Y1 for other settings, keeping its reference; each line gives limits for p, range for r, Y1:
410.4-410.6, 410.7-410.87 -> 0.033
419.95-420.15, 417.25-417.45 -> 0.079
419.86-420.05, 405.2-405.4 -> 0.039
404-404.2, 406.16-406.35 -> 0.022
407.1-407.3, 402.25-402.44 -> 0.028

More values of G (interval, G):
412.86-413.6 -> 413.571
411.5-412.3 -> 412.240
